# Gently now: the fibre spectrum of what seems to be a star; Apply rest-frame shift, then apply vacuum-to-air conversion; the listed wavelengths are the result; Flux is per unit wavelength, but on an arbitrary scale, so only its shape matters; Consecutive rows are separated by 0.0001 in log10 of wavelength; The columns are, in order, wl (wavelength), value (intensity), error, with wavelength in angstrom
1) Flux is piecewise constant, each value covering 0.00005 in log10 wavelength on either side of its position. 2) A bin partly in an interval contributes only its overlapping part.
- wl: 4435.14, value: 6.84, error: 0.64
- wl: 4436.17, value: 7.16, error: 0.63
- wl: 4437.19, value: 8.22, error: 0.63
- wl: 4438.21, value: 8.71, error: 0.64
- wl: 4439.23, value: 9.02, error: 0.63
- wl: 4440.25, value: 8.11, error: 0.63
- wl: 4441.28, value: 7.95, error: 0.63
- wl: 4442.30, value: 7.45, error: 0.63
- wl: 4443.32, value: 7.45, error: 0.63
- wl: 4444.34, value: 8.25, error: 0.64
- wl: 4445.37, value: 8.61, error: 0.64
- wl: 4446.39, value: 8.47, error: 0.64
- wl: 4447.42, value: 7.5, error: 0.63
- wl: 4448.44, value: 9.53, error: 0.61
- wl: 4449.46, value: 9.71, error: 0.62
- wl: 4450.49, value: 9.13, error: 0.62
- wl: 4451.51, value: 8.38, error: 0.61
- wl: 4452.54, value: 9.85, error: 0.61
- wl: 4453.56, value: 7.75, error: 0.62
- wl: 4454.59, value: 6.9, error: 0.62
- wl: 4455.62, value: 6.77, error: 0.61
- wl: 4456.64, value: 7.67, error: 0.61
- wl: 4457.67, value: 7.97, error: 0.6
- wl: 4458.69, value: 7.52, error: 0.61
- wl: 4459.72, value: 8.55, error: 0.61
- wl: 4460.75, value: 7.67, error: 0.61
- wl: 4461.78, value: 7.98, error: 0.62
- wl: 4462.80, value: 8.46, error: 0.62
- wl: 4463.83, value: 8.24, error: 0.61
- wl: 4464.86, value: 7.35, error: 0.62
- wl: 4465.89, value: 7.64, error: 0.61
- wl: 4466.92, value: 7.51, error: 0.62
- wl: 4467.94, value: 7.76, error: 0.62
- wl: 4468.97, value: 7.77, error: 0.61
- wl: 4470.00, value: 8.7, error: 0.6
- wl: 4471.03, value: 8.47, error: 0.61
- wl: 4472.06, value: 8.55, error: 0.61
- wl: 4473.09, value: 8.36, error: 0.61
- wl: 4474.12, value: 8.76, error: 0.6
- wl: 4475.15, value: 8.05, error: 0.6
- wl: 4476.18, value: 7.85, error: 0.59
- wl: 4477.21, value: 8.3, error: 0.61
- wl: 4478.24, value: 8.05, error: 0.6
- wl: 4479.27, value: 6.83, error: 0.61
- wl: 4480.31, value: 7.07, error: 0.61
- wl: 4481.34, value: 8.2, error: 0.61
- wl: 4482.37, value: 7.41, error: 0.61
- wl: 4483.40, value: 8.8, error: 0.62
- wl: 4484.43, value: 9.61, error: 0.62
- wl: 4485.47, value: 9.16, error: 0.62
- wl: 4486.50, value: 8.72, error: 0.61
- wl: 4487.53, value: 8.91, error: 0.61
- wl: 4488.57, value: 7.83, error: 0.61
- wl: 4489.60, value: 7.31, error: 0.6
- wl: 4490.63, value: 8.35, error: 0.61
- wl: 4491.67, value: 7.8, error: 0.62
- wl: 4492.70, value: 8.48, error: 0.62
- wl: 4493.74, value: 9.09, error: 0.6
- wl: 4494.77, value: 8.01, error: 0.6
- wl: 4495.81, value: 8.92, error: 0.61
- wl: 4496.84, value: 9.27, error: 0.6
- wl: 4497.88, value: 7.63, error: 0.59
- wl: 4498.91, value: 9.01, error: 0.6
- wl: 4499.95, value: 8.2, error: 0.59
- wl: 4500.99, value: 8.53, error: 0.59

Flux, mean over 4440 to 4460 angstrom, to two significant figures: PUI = 8.2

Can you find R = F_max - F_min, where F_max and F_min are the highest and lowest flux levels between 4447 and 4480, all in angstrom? 3.1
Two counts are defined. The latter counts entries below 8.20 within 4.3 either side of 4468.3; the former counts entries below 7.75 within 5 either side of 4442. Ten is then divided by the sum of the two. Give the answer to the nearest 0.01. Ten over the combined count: 1.43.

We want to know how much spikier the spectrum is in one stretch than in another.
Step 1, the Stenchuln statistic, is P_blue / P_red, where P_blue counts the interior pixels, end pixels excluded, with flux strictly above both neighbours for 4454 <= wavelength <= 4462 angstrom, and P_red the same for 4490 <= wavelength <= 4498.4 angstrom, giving 1.0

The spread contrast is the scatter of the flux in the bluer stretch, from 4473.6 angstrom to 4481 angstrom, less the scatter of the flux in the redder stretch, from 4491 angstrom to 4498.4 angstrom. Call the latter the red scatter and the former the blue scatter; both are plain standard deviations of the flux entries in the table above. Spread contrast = 0.02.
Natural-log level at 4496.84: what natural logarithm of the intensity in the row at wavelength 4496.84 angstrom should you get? 2.23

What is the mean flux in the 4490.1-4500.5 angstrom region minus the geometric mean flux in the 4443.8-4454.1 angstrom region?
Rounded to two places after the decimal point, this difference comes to -0.21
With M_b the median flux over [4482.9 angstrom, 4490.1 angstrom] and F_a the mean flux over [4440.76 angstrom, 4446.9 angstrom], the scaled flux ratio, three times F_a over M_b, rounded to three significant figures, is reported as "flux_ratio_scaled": 2.74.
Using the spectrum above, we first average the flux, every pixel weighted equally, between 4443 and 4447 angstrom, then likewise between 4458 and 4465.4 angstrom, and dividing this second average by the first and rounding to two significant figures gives 0.97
